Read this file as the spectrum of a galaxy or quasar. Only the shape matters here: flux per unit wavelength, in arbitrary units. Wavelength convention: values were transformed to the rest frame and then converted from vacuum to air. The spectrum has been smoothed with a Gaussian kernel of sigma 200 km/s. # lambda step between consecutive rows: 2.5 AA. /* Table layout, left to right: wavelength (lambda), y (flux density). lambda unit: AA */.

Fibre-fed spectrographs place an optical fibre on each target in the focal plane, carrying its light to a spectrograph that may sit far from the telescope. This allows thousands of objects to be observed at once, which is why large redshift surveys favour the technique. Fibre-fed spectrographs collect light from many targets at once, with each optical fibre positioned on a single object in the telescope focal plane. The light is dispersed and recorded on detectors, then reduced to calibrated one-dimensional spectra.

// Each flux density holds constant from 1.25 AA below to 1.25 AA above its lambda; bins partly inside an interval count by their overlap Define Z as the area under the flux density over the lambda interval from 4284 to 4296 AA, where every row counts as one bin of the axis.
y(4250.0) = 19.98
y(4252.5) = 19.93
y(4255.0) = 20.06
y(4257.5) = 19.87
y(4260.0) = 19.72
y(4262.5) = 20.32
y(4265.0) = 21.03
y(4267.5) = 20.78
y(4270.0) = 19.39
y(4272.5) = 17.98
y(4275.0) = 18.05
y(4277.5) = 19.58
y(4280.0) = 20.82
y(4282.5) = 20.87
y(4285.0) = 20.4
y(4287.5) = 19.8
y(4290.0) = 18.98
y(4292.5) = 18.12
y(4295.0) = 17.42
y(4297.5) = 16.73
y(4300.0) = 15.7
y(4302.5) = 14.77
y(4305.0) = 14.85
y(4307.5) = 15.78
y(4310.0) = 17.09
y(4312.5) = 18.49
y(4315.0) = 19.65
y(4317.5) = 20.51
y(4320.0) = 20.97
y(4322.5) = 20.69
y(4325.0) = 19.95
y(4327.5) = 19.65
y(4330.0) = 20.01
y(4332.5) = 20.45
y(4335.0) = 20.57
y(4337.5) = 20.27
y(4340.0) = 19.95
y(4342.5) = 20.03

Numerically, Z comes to 227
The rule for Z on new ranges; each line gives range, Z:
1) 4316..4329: 264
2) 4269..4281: 229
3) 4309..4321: 232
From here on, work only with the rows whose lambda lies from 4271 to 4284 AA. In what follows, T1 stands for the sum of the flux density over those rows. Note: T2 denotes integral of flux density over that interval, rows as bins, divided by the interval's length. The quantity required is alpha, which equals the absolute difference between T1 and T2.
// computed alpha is 77.8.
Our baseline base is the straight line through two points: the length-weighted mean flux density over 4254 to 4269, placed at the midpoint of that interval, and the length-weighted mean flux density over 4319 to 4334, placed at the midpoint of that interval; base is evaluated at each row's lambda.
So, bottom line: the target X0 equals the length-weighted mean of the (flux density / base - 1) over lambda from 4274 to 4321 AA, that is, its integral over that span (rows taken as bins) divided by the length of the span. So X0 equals -0.10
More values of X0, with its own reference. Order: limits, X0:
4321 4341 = 0.00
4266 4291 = -0.03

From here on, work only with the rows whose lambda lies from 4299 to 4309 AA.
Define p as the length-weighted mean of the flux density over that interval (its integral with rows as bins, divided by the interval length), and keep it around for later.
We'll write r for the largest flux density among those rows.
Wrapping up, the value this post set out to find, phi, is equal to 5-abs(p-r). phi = 4.53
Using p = 15.3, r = 15.78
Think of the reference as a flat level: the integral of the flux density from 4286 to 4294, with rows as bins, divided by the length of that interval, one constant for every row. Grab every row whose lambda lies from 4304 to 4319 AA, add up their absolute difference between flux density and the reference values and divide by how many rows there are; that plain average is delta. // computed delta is 1.98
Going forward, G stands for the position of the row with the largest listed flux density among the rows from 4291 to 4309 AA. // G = 4292.5 AA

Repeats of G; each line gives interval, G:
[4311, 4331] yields 4320.0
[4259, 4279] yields 4265.0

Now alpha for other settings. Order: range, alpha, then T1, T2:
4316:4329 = 81.4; 102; 20.3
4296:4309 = 62.2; 78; 15.6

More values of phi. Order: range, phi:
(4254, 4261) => 4.82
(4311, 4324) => 4.03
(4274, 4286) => 4.10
